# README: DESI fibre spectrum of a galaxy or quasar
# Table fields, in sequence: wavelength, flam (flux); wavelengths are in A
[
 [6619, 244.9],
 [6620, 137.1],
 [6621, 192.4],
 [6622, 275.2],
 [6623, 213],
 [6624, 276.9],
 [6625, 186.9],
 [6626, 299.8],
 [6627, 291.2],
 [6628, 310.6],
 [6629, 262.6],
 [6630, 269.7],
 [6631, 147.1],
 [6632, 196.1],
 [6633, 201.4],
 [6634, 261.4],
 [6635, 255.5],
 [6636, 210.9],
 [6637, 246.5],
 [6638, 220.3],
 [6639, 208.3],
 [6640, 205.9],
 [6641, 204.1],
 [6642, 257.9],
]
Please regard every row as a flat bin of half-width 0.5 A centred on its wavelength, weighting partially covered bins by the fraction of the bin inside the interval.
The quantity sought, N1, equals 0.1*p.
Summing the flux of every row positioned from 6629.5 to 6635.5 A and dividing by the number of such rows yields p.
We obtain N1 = 22.2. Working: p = 222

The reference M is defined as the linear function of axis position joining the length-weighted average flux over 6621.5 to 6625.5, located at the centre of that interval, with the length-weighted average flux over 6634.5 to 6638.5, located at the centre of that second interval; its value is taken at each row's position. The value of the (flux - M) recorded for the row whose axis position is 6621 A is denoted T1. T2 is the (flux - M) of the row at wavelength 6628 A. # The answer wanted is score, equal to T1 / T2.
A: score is -0.6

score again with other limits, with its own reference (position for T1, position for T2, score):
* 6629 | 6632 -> -0.7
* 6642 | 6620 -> -0.3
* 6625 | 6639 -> 2.1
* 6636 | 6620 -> 0.2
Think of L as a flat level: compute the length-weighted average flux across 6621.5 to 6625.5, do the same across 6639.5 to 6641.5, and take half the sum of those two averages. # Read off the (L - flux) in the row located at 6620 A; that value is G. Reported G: 84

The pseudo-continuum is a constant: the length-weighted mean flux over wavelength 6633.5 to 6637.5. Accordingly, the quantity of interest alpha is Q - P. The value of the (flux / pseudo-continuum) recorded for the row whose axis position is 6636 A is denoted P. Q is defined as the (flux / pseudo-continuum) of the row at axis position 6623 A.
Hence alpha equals 0.01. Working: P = 0.87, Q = 0.87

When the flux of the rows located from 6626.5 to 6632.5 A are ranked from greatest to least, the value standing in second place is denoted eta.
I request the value 291.2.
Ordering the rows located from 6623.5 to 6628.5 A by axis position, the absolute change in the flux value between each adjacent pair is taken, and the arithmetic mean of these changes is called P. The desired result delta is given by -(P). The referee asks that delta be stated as -58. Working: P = 58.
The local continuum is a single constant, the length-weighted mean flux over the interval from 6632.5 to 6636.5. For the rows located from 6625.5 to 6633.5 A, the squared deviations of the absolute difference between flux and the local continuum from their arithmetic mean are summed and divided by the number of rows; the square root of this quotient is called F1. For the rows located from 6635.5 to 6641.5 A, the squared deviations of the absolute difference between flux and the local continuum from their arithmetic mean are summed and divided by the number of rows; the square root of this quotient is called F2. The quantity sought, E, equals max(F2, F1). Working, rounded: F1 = 21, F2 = 6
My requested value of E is 20.8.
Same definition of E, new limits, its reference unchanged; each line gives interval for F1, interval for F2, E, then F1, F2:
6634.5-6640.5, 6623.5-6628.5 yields 12.9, 5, 13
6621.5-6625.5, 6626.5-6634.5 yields 21.3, 11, 21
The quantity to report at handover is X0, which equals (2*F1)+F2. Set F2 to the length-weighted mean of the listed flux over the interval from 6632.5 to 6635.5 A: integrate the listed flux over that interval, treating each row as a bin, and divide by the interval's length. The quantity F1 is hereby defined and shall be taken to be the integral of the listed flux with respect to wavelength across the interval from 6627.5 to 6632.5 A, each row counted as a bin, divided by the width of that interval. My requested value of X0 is 714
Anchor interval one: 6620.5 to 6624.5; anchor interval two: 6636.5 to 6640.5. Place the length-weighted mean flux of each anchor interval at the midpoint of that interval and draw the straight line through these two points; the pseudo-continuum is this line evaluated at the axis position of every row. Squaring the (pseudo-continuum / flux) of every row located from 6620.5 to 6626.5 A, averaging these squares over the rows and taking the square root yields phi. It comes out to 1.04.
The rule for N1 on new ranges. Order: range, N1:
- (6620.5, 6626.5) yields 24.1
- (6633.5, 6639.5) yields 23.4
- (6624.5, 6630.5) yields 27.0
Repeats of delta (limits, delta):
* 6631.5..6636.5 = -29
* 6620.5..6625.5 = -75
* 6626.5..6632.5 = -49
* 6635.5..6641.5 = -16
